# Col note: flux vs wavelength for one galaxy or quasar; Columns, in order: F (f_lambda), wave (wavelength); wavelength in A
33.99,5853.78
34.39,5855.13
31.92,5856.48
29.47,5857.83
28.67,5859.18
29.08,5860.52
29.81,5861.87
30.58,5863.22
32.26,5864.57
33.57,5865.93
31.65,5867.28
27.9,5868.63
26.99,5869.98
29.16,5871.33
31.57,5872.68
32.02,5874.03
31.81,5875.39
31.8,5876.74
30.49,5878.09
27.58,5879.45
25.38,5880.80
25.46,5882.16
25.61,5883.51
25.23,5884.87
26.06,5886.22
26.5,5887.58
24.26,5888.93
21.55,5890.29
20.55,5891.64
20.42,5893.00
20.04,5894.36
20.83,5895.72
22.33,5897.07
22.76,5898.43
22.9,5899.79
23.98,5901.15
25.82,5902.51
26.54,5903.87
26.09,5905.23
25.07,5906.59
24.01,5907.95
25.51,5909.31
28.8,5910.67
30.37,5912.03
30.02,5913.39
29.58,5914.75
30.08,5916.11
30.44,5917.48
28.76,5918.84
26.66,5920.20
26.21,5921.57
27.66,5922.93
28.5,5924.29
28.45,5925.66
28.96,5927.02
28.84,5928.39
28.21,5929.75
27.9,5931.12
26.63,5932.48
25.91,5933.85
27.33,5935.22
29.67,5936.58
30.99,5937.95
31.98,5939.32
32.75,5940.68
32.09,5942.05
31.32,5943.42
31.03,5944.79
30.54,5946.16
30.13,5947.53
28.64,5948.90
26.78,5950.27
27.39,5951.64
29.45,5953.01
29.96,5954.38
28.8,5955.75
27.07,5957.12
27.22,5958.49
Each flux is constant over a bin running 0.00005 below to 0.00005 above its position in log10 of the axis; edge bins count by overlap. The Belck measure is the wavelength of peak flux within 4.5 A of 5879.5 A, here 5875.39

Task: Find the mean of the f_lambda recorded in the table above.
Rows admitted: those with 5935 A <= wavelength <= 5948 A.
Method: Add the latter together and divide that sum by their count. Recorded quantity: 31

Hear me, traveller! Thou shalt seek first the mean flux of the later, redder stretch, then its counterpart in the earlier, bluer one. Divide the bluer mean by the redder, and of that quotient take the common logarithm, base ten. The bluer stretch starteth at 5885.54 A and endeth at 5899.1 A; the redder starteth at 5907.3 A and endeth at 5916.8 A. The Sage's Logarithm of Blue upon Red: -0.10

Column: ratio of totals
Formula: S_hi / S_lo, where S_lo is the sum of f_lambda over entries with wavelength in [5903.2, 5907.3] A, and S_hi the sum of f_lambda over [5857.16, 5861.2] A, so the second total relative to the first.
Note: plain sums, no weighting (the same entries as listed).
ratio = 1.12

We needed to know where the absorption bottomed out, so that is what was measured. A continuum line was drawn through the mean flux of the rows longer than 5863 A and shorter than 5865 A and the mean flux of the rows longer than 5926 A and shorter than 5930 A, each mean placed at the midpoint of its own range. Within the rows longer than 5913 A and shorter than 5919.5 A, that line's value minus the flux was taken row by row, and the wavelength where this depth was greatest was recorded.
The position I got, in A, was 5918.84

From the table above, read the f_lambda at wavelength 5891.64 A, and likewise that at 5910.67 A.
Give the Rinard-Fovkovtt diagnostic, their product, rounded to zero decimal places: 592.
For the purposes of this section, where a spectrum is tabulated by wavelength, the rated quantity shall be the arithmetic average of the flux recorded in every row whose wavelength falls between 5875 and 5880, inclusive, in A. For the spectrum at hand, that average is 30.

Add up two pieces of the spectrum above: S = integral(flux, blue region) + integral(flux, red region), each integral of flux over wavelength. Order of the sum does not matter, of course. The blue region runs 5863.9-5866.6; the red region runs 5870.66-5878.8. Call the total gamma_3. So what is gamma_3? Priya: 342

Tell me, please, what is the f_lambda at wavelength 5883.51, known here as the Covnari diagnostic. 25.61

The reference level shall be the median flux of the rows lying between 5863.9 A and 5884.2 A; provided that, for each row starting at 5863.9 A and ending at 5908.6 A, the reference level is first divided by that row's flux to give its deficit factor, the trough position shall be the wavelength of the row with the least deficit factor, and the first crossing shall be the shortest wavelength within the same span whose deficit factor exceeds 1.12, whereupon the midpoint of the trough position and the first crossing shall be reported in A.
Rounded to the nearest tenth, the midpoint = 5868.0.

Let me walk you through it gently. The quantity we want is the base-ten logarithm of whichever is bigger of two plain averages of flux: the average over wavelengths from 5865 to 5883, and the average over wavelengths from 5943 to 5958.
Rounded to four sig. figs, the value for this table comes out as 1.472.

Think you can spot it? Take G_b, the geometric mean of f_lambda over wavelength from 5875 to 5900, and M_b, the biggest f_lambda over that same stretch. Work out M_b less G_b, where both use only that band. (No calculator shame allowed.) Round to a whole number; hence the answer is 7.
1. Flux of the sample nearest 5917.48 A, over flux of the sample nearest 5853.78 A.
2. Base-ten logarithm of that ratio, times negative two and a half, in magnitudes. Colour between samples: 0.12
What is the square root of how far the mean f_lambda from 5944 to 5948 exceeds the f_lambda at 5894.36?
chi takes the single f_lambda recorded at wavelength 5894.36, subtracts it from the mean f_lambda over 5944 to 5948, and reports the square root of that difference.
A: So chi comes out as 3.2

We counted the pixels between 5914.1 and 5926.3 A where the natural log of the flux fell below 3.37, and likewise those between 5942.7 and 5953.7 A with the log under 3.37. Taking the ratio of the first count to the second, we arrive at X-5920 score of 2.00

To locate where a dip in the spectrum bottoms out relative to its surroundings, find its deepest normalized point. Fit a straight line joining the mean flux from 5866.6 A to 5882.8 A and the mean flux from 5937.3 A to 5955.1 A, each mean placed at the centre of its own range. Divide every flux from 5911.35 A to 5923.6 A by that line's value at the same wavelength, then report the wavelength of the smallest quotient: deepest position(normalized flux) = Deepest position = 5921.57 A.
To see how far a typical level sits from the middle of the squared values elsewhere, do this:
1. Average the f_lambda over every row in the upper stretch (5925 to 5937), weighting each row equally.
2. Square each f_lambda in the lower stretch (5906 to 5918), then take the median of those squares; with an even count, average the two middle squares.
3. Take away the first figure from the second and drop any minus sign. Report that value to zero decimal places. 847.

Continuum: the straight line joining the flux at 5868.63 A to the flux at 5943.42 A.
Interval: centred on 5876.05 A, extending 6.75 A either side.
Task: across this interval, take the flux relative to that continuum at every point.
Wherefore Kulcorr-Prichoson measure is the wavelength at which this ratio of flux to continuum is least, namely 5880.80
